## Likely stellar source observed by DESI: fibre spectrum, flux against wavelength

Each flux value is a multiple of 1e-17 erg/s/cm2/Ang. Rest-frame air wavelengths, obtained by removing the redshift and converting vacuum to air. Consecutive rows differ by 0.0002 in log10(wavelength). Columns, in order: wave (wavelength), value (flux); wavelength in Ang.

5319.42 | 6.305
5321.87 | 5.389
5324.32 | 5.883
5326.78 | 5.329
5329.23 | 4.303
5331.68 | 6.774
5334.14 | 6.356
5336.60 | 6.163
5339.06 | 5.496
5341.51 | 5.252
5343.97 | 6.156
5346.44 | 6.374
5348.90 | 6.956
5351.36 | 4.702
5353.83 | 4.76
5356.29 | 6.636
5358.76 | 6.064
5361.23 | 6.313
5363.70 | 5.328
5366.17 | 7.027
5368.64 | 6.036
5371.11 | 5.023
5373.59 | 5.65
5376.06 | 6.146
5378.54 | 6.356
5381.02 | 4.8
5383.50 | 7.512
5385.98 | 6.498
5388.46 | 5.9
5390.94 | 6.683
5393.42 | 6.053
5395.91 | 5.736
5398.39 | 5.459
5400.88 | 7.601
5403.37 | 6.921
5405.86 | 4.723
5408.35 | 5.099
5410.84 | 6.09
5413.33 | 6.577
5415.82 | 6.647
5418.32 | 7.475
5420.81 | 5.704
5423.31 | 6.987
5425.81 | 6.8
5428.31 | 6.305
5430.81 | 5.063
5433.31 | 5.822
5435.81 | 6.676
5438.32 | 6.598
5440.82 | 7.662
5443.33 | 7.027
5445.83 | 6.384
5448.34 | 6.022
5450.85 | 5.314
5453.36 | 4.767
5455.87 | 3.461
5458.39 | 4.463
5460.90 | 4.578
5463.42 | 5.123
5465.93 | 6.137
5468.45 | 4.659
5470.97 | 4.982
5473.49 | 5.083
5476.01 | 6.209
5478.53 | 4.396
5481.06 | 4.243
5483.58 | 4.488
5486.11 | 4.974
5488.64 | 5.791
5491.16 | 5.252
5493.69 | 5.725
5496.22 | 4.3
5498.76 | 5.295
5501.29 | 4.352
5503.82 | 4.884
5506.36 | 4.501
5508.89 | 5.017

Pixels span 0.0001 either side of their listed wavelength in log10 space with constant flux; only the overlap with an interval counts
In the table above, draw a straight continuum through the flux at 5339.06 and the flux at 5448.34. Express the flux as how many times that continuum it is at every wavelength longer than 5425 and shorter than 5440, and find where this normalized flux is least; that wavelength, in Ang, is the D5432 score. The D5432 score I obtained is 5430.81 Ang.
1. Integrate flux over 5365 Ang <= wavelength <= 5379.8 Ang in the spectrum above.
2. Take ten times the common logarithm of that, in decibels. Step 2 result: 19.5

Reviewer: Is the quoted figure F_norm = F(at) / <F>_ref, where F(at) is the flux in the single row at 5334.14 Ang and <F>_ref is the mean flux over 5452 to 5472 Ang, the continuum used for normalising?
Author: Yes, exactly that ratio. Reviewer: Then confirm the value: 1.3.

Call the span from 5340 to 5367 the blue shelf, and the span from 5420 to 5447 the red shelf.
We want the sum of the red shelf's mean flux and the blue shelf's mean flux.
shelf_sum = 12.4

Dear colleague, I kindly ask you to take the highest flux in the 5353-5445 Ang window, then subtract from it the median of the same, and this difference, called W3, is 1.36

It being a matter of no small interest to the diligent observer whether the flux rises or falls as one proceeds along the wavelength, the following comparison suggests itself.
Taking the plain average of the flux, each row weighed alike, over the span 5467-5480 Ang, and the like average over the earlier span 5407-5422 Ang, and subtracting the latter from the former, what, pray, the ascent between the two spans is -1.2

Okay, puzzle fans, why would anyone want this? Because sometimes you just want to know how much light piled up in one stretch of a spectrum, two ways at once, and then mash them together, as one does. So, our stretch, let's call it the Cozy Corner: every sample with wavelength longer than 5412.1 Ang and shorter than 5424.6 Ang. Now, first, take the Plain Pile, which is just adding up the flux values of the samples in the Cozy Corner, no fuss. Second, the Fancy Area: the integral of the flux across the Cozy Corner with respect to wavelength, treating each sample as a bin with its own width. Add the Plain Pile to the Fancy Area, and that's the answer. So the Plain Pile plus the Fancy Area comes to 117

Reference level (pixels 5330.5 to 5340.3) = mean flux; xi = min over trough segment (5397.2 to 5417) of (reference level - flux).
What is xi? -1.4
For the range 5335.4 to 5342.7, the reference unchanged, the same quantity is 0.0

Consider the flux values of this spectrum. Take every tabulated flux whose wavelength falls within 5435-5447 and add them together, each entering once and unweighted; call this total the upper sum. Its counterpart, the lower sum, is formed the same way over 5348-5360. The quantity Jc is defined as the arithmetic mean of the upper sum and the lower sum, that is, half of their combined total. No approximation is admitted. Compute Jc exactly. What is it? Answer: 32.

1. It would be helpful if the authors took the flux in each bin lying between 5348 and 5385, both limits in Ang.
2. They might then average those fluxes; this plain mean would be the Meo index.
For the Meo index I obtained 5.95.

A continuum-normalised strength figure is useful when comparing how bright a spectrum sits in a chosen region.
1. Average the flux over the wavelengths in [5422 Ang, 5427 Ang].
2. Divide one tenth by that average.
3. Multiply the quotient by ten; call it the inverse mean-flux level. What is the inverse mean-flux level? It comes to 0.145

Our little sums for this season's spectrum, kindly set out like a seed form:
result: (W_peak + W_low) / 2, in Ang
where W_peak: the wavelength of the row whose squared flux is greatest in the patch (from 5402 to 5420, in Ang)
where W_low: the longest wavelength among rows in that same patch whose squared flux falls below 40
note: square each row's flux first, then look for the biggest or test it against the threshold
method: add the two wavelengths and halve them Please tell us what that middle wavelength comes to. 5414.6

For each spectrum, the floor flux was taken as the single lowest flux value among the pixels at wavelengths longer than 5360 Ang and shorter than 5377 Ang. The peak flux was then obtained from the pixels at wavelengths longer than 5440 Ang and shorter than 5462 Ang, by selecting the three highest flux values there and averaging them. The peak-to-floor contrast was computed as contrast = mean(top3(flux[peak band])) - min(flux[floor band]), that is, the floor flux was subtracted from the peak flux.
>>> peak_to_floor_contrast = 2.0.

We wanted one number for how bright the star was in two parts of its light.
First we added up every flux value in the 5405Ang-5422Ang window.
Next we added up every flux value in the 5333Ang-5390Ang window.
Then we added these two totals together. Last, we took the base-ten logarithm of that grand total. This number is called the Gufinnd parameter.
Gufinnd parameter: 2.25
